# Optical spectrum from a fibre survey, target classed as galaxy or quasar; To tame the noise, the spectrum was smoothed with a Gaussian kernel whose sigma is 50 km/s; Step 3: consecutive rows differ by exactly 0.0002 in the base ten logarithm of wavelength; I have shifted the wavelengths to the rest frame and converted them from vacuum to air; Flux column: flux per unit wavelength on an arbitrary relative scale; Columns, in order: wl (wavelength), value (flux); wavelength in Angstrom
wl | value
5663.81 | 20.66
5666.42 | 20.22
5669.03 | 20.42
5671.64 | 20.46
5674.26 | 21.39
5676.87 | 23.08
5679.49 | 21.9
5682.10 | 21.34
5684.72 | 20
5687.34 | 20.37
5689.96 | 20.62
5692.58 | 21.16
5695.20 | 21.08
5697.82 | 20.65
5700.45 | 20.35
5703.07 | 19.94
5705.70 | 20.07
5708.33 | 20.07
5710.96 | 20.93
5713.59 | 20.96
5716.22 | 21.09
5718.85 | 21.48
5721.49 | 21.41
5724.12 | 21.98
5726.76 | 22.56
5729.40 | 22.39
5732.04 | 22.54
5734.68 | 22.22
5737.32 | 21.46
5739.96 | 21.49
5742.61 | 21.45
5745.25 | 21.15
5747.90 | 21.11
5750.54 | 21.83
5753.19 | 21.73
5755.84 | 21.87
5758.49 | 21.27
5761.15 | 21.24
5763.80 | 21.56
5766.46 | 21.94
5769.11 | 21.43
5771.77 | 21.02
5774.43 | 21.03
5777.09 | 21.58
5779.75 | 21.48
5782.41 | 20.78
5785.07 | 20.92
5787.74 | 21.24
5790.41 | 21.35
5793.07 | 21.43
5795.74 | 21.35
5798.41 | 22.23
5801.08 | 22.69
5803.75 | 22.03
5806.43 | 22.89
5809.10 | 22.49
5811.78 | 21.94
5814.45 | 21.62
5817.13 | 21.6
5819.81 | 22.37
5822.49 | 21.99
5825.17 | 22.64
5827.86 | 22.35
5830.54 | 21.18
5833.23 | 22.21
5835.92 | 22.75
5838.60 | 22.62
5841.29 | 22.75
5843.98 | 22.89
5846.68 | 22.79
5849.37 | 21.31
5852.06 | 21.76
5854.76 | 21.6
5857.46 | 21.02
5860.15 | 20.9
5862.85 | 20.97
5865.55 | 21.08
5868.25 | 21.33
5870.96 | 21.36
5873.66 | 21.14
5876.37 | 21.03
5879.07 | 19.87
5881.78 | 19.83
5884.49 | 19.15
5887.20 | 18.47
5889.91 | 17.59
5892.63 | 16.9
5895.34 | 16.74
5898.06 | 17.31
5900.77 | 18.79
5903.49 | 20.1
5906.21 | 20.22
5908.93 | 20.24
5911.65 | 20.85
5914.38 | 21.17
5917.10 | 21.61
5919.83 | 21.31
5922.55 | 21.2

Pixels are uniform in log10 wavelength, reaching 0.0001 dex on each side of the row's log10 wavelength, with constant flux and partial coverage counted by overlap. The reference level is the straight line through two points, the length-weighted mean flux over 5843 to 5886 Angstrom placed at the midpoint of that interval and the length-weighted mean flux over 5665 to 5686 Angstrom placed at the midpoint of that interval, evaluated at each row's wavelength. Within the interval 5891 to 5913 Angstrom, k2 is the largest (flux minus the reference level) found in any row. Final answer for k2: -0.3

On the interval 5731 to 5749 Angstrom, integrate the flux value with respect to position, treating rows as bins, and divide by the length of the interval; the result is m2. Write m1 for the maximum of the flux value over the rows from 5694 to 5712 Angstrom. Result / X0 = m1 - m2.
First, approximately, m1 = 21.08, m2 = 21.6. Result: -0.5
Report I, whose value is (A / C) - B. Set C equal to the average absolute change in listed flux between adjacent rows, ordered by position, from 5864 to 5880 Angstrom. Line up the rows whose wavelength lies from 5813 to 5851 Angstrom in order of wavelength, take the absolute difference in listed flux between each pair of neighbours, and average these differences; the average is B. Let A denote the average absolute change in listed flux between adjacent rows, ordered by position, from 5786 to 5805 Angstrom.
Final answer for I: 0.5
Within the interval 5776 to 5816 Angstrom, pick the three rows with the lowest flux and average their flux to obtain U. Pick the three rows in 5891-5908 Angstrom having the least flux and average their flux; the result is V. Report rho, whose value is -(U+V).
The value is -38.0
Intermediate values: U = 21.0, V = 17.0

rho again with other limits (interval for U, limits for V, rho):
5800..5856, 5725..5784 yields -42.3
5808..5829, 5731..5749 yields -43.0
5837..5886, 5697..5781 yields -39.6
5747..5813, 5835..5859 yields -42.2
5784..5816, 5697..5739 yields -41.2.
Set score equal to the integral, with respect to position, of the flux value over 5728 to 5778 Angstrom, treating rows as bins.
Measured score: 1080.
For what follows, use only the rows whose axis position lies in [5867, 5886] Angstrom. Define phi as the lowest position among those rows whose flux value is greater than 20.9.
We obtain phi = 5868.25 Angstrom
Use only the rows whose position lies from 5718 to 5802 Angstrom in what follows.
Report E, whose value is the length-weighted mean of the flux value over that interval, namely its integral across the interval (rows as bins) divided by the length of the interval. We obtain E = 21.6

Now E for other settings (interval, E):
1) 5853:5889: 20.6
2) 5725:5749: 21.8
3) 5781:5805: 21.6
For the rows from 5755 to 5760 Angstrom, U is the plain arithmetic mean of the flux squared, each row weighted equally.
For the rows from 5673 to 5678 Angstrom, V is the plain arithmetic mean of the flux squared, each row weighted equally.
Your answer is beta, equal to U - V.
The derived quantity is -30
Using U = 465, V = 495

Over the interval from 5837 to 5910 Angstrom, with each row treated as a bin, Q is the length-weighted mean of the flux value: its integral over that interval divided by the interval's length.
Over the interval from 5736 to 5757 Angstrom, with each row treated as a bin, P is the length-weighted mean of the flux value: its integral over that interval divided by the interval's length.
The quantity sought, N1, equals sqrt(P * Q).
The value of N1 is 20.9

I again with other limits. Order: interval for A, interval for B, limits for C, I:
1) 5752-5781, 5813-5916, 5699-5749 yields 0.6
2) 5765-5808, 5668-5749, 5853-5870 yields 1.3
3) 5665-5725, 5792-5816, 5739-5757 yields 1.6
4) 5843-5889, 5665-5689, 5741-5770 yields 0.5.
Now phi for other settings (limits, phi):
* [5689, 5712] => 5692.58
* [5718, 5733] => 5718.85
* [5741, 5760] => 5742.61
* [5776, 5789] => 5777.09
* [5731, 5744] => 5732.04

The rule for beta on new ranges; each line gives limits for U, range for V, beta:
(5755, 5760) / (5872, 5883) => 46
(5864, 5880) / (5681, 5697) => 9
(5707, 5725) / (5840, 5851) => -57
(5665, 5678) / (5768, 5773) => -4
